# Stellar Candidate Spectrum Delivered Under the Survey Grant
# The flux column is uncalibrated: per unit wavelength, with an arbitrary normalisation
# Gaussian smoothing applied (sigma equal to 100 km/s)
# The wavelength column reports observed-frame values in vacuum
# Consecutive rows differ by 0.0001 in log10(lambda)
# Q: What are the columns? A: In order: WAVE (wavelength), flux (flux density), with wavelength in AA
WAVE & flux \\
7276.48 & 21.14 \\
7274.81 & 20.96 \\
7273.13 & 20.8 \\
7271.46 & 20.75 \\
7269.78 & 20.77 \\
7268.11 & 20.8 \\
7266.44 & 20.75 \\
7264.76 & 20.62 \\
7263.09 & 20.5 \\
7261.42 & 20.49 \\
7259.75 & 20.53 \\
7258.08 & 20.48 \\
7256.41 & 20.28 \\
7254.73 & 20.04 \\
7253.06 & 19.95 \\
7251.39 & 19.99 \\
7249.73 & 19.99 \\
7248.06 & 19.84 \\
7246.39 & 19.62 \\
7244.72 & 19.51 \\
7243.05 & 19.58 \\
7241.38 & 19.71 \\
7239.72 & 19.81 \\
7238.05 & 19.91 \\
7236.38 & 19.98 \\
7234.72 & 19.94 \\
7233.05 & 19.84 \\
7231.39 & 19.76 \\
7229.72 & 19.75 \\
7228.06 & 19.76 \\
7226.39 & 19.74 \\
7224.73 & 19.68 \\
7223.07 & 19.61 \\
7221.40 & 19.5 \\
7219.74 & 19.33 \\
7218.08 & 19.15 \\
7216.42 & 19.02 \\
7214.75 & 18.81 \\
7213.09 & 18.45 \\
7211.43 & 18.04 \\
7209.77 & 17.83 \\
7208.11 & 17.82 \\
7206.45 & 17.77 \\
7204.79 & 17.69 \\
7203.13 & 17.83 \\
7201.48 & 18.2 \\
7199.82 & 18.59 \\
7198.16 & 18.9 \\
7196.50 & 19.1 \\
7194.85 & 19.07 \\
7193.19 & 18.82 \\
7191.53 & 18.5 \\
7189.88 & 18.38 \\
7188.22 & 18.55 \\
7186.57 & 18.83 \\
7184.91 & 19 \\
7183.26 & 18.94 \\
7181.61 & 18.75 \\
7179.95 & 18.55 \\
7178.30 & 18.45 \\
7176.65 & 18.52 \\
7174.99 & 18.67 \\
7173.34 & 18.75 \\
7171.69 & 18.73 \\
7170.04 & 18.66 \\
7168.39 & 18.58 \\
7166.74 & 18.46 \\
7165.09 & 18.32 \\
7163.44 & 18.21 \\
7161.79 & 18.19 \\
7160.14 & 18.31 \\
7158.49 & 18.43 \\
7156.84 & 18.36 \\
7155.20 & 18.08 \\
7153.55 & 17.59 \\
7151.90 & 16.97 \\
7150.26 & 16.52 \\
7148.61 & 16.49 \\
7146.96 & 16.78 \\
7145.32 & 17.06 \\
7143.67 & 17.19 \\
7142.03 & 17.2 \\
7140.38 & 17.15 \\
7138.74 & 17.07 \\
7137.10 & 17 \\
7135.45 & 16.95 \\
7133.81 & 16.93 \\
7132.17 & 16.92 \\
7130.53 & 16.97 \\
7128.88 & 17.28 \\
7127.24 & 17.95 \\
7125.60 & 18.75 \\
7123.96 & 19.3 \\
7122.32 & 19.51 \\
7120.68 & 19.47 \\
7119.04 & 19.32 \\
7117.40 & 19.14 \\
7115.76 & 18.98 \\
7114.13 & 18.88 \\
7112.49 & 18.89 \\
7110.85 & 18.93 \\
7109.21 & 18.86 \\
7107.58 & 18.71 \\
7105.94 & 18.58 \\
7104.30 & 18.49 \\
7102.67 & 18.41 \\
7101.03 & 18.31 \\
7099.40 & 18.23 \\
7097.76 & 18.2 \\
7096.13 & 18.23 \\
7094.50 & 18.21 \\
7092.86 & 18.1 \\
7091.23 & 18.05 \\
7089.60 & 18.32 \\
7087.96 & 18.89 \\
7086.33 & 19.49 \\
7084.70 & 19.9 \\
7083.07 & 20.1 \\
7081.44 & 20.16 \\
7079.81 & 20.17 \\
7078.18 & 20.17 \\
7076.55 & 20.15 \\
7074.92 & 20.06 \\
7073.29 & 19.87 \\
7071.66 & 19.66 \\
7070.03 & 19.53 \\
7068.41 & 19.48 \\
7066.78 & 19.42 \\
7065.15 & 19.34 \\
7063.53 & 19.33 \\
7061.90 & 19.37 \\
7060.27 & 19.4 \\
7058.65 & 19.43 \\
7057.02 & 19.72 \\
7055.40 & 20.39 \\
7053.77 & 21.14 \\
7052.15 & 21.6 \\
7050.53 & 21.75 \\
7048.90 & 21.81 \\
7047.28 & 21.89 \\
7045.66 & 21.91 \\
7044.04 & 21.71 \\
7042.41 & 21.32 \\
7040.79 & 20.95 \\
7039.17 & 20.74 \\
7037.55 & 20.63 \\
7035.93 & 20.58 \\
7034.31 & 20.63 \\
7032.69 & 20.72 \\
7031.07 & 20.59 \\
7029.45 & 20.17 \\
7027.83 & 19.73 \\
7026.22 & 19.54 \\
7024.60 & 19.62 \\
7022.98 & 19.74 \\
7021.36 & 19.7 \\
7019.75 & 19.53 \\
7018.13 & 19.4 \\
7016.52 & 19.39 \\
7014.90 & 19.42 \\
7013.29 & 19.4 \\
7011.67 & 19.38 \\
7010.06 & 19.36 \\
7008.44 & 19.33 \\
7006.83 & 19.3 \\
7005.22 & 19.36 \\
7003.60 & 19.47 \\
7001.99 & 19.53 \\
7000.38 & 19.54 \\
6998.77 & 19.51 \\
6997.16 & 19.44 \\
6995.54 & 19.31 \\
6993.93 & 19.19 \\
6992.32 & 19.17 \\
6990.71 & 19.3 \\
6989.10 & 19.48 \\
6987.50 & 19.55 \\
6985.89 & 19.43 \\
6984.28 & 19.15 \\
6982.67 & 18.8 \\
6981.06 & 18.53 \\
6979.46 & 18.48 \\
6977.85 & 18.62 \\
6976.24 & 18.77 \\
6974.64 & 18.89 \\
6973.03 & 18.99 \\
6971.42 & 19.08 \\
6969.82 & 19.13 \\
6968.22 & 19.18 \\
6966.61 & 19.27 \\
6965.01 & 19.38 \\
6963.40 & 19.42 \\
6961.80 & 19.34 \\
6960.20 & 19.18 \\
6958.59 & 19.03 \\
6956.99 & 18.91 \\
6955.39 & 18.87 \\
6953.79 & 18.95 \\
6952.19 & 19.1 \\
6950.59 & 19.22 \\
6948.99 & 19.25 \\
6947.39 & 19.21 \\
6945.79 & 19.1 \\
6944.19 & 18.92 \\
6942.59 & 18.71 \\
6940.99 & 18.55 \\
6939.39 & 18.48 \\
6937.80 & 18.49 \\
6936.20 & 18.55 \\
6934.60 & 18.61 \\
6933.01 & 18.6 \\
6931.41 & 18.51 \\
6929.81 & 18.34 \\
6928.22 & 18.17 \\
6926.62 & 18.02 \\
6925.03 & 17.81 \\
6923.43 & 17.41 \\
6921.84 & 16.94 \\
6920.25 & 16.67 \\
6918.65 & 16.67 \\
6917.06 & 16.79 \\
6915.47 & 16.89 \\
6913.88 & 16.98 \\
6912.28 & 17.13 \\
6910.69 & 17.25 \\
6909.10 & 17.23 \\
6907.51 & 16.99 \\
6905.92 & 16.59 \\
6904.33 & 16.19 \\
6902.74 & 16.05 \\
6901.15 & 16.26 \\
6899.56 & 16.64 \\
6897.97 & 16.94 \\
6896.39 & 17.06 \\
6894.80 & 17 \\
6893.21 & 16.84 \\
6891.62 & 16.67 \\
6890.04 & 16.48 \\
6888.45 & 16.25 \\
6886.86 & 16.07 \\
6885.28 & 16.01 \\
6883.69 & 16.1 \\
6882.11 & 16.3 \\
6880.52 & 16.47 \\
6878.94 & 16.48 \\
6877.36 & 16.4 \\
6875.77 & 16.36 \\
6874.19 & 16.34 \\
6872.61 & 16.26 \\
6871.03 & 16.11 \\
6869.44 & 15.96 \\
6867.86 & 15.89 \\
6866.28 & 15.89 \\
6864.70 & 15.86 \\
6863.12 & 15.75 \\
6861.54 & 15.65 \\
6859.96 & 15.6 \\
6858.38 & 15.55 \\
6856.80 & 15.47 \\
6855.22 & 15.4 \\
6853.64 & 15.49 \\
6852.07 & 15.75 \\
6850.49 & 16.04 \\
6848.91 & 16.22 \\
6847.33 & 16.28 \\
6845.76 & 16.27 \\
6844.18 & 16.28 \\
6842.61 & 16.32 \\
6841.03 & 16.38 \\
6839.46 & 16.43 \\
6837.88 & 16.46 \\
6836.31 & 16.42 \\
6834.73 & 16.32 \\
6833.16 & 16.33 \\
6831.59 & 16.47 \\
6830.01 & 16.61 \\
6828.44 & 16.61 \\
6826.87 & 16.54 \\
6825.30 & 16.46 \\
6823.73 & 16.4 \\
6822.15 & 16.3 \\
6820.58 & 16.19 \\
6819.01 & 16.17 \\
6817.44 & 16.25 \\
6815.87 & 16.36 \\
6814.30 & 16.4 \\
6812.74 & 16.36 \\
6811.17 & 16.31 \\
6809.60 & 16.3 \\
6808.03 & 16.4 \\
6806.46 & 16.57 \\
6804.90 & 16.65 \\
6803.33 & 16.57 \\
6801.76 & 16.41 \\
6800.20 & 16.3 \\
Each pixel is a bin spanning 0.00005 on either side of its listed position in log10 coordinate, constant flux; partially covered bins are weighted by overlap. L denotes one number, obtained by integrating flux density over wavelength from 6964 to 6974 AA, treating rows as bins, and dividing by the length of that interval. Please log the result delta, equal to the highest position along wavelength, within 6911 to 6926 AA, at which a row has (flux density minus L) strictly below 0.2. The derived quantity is 6925.03 AA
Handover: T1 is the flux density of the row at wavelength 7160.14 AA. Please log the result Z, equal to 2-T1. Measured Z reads -16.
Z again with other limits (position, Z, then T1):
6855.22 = -13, 15.4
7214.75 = -17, 18.81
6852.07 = -14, 15.75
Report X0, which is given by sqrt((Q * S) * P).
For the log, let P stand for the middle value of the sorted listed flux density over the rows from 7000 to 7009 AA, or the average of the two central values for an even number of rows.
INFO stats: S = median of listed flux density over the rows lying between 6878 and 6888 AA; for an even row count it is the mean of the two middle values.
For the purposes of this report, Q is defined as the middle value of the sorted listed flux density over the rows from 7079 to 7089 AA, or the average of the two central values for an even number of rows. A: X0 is 79.3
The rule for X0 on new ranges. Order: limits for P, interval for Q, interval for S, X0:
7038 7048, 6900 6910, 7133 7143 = 77.6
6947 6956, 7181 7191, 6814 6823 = 76.5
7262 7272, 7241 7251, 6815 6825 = 81.5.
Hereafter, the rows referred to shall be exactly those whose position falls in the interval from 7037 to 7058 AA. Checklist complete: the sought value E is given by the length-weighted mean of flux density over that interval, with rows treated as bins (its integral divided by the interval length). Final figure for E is 21.2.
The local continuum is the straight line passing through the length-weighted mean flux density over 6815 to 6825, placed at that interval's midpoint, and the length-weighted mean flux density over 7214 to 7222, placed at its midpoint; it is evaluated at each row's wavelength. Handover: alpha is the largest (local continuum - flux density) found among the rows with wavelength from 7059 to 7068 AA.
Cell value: -1.3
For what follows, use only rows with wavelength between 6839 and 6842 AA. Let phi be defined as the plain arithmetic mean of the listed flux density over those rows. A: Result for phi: 16.4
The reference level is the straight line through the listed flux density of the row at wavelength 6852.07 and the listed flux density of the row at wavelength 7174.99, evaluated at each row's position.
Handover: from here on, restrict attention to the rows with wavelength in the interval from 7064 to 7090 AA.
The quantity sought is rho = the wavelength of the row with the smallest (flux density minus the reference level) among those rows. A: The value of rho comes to 7089.60 AA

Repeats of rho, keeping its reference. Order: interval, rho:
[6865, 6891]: 6885.28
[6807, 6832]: 6819.01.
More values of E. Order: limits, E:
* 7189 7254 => 19.2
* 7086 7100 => 18.4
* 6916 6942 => 17.9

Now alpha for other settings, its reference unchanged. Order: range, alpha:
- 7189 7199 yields 0.6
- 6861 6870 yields 0.9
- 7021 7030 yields -1.8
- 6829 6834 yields 0.0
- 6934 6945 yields -1.3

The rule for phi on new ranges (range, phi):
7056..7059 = 19.6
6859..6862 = 15.6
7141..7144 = 17.2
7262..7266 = 20.6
